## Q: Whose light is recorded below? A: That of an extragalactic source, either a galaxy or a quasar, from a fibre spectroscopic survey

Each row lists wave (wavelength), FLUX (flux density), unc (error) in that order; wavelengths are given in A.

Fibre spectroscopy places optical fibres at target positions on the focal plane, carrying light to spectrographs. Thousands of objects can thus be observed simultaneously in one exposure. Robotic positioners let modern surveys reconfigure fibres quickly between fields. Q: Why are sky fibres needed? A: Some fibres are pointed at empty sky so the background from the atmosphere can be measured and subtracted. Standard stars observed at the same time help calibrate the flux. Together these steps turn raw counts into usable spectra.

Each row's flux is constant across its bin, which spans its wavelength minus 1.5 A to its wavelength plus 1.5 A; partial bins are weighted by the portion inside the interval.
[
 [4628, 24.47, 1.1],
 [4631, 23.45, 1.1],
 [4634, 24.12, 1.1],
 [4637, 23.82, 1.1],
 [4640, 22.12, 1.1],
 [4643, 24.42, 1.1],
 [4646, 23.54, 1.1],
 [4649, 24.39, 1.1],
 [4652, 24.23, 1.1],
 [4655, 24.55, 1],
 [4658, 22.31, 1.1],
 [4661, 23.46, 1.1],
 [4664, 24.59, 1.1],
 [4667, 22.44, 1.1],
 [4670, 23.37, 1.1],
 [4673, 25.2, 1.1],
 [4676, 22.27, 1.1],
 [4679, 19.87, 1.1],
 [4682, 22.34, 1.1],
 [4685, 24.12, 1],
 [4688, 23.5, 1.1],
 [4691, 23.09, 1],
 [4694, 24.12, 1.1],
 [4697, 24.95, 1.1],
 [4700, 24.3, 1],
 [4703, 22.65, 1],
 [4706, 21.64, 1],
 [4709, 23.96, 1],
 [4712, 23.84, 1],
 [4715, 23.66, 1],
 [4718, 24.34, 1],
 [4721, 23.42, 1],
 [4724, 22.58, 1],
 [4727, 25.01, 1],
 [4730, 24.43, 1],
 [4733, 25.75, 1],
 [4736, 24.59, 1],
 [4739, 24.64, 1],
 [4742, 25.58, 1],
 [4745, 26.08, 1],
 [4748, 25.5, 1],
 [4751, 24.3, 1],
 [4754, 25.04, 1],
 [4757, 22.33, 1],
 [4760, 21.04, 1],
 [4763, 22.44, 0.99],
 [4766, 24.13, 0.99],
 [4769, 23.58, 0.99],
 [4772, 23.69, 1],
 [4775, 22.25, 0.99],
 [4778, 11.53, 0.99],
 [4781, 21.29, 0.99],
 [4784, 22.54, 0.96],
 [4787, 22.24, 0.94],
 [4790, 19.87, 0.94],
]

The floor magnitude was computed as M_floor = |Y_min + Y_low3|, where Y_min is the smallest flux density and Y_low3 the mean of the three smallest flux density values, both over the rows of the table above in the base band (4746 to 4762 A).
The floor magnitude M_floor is 43.6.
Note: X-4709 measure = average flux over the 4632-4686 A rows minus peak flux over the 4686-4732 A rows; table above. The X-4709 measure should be -1.6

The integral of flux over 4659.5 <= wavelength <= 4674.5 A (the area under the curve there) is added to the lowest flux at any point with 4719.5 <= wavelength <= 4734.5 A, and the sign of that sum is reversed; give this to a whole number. -380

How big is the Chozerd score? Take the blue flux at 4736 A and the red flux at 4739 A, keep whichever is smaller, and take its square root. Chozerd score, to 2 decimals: 4.96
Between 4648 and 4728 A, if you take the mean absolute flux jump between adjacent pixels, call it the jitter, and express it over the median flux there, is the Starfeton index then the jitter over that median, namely 0.054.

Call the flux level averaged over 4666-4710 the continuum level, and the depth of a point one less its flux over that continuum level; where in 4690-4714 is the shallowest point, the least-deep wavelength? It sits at 4697 A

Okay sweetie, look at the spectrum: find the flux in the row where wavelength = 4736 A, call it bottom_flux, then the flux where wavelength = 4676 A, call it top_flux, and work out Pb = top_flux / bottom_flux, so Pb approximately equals 0.91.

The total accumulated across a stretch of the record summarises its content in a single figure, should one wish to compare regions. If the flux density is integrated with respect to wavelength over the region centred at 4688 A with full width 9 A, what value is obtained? 212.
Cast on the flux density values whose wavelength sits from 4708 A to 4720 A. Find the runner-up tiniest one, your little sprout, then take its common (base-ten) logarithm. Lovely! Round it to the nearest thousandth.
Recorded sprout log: 1.377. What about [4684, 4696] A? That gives 1.371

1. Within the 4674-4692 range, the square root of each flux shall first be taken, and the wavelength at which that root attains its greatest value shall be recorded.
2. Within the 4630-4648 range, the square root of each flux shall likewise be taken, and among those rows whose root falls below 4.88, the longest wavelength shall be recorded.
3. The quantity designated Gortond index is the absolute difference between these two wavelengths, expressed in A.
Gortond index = 39 A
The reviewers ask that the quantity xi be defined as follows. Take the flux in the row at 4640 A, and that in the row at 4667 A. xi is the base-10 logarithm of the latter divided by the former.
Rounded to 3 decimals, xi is 0.006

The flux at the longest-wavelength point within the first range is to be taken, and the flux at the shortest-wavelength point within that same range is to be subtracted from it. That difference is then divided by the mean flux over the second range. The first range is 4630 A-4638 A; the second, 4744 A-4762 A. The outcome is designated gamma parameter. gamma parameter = 0.015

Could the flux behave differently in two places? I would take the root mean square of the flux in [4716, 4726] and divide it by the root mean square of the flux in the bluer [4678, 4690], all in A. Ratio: 1.04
